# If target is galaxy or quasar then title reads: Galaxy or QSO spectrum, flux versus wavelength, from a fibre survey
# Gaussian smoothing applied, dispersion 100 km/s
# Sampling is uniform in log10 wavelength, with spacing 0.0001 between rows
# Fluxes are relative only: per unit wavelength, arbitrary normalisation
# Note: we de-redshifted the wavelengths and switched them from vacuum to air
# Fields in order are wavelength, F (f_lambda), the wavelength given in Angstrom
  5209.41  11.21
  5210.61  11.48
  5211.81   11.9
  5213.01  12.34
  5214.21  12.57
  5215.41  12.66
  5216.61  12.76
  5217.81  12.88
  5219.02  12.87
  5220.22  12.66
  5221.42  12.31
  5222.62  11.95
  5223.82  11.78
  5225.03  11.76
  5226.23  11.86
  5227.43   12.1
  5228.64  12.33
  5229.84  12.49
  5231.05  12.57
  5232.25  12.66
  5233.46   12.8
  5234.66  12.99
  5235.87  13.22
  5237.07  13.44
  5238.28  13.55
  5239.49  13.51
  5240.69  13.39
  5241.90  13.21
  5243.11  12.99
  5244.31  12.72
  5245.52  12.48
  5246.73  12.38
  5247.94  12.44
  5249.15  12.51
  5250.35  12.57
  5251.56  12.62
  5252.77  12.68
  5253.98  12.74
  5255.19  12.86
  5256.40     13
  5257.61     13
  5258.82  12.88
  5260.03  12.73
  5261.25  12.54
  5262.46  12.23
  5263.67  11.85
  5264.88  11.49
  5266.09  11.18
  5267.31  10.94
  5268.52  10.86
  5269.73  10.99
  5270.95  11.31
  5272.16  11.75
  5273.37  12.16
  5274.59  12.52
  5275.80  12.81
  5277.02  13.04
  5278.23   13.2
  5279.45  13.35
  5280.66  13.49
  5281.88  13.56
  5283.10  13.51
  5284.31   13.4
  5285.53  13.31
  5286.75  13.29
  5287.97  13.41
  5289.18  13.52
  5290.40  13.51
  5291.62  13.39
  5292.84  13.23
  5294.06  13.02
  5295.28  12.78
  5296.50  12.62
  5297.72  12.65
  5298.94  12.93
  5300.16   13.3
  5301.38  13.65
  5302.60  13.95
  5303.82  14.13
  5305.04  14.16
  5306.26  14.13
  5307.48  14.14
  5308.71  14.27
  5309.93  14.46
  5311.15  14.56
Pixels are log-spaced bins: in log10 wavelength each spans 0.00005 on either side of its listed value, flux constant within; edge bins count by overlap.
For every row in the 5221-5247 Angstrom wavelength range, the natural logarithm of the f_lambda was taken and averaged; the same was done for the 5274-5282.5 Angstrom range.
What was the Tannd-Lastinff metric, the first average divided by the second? 0.99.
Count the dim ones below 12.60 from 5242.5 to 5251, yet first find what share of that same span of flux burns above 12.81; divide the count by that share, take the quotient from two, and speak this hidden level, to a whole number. -33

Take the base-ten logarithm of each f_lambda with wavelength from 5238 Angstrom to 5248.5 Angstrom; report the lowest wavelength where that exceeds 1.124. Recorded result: 5238.28 Angstrom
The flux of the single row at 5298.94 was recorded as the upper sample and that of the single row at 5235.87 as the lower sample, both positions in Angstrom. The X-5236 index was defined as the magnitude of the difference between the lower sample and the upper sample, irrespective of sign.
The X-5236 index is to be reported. 0.3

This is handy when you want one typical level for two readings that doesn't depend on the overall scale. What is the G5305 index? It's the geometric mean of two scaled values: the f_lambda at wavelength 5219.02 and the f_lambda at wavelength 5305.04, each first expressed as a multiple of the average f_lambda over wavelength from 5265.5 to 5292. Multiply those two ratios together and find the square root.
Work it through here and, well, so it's 1.07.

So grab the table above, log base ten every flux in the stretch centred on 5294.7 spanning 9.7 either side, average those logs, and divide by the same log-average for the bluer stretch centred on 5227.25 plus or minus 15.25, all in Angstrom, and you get 1.02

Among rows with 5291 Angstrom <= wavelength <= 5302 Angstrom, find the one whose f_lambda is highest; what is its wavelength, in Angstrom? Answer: 5301.38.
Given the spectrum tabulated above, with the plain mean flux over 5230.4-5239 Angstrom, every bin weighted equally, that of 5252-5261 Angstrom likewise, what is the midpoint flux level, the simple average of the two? 12.9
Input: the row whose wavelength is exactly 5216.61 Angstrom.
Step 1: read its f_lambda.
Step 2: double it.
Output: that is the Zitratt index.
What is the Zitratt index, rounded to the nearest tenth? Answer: 25.5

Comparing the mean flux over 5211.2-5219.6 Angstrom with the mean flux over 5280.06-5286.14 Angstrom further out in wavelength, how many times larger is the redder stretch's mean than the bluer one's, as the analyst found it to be 1.07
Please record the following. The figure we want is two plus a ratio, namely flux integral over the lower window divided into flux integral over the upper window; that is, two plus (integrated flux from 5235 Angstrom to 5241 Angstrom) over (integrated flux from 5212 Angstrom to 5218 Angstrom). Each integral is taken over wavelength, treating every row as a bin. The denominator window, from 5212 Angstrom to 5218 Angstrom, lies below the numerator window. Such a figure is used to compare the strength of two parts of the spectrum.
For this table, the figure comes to 3.07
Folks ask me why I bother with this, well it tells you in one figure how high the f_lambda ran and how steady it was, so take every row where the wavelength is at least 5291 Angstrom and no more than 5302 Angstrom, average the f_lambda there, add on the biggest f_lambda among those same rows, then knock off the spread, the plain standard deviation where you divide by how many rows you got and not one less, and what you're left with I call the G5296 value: 26.4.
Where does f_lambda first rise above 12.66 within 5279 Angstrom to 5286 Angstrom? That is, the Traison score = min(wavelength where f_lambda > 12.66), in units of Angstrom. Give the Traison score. 5279.45 Angstrom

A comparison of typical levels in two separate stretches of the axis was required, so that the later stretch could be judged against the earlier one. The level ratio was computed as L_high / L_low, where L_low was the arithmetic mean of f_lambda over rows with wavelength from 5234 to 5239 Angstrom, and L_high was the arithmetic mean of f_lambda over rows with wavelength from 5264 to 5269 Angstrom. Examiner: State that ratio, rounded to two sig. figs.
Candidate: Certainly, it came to 0.84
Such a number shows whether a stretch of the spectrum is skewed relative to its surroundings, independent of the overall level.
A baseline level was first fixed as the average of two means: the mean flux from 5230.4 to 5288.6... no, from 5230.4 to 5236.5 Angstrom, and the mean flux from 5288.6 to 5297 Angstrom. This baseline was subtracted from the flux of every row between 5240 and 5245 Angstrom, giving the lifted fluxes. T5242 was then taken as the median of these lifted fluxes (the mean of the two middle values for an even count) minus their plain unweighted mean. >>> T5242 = 0.02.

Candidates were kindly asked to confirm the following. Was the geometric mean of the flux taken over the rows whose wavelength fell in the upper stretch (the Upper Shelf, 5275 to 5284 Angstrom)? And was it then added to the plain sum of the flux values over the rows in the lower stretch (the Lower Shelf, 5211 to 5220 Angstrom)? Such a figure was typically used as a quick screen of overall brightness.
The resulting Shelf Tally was 101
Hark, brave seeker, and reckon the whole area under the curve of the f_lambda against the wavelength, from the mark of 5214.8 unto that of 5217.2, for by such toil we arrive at 30.5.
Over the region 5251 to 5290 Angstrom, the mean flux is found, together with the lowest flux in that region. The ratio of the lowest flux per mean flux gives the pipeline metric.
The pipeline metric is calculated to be 0.864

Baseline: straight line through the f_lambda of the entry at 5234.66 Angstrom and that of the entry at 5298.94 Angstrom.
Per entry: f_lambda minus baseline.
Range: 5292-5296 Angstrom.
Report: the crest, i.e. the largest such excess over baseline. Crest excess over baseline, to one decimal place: 0.3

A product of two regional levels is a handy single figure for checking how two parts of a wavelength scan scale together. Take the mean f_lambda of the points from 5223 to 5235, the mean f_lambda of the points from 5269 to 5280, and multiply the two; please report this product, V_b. 152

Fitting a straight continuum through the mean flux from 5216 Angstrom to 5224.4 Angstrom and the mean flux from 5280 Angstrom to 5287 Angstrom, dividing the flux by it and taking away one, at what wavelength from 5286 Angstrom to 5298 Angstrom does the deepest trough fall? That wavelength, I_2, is 5296.50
